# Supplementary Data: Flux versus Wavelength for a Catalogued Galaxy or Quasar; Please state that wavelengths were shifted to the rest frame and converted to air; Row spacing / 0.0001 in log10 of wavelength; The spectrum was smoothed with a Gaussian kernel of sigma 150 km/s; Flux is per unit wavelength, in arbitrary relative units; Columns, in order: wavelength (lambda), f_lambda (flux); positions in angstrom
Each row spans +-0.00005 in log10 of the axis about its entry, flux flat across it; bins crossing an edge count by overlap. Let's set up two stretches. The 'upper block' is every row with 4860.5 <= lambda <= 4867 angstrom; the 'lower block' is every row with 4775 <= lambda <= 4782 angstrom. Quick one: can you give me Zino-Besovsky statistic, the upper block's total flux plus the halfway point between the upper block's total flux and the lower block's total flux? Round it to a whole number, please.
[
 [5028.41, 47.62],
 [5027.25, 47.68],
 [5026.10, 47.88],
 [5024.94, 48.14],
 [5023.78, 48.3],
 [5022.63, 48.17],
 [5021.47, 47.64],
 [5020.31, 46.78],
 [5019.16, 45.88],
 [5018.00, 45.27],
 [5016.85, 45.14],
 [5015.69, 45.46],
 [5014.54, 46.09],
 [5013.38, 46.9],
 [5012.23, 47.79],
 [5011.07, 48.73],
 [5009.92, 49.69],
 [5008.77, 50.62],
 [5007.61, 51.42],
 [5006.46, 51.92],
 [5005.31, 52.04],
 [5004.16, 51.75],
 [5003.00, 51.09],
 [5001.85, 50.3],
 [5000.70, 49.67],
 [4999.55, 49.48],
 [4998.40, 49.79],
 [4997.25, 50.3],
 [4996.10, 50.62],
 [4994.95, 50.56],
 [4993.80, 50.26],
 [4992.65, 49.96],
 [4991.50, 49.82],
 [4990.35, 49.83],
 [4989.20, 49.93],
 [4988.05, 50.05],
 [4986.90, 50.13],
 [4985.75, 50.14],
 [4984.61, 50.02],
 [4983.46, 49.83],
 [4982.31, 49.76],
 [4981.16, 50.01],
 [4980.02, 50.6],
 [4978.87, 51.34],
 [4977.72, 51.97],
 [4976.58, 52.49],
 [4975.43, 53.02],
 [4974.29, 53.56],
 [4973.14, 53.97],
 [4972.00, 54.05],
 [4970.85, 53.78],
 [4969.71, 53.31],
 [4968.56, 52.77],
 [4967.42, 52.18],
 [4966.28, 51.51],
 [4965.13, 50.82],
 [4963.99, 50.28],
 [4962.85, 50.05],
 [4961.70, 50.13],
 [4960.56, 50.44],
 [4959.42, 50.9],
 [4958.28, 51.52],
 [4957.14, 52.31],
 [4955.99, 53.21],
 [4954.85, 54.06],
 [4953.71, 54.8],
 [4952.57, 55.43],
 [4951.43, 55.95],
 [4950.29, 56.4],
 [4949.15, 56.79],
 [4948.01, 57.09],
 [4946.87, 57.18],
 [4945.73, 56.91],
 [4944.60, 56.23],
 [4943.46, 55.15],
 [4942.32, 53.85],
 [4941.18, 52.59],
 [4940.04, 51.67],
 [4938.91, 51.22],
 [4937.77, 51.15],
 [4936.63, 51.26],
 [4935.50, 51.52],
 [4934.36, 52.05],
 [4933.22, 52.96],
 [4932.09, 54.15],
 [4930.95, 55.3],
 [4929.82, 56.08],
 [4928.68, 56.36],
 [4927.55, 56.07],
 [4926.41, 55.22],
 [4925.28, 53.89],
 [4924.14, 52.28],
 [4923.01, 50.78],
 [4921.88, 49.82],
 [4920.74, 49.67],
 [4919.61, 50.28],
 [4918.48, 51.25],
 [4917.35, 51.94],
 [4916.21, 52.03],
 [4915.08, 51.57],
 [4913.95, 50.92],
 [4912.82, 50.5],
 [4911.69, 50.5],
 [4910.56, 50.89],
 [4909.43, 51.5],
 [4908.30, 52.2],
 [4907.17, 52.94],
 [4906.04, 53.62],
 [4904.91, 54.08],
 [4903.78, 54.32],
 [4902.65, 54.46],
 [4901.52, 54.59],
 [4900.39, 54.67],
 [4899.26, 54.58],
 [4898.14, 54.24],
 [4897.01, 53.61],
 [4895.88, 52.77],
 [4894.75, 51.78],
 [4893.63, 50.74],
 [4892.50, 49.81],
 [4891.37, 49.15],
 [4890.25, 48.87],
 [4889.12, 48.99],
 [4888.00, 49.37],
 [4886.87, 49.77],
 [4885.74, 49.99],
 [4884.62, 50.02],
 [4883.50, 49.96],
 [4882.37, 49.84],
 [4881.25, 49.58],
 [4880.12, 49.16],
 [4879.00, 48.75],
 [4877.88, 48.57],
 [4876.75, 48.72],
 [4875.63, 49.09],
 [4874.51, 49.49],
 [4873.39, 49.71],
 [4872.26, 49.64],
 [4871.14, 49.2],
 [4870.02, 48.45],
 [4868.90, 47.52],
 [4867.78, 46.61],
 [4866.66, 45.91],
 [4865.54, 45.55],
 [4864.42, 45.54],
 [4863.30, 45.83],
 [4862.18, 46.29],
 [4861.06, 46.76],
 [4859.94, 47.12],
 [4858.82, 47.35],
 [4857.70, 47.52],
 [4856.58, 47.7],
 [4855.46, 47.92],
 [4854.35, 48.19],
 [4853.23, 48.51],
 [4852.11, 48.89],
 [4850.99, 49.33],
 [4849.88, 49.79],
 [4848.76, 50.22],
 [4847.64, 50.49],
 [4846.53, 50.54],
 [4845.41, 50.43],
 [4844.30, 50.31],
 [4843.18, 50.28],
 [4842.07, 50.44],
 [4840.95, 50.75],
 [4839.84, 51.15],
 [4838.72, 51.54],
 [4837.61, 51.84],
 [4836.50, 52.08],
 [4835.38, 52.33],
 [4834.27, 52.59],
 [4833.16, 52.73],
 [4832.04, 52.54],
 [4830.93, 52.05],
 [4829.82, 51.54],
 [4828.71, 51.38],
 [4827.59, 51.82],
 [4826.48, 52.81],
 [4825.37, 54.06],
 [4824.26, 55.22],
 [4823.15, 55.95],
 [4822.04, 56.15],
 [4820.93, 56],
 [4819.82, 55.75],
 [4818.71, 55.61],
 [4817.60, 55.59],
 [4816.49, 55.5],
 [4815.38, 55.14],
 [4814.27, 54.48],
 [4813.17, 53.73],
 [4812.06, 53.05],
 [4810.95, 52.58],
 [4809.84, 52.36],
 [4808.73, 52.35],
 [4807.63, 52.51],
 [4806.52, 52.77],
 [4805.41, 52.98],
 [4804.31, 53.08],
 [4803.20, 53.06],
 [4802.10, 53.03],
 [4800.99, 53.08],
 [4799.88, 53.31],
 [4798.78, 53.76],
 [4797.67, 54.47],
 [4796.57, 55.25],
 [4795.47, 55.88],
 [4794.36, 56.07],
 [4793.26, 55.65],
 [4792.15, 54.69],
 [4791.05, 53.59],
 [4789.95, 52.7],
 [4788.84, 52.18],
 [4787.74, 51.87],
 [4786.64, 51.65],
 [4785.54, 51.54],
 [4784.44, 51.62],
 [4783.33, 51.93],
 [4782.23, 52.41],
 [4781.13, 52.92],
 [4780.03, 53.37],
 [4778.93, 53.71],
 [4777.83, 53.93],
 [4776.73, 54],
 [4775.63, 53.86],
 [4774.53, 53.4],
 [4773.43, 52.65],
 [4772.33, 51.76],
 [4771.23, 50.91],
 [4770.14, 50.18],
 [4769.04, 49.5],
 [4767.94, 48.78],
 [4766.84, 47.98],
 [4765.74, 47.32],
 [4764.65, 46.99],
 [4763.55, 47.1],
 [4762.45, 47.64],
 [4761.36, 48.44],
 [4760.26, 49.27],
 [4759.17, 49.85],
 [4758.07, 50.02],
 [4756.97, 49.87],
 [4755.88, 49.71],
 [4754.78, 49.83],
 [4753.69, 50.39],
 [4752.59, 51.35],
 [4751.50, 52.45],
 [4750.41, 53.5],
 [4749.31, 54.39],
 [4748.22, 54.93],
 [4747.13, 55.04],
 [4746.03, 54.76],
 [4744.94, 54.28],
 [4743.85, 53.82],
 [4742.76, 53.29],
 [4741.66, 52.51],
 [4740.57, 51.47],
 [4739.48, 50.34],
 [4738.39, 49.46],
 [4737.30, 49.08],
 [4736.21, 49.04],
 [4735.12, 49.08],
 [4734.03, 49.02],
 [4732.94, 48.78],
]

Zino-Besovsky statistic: 575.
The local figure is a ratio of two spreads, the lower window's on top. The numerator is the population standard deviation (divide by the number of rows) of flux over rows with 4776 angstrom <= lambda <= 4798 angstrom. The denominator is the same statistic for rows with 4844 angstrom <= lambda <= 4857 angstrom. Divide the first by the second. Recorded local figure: 1.4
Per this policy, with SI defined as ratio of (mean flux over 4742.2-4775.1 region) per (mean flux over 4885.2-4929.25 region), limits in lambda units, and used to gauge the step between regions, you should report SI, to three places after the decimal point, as 0.979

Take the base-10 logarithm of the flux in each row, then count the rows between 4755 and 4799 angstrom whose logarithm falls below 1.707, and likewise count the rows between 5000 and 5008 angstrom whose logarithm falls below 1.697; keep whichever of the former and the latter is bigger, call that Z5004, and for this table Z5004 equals 15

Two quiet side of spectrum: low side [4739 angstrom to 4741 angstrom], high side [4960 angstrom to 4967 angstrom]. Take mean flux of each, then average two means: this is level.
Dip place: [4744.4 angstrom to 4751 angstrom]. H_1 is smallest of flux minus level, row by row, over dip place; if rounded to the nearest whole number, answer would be 3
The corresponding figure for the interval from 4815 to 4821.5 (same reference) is 4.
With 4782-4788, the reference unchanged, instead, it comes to 1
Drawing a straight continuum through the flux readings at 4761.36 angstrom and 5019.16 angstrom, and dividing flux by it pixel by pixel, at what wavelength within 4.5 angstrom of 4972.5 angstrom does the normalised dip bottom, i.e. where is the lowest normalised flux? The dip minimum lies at 4976.58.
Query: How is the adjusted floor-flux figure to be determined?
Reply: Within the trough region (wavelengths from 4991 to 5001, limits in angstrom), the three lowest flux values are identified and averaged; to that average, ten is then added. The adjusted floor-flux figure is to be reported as 59.6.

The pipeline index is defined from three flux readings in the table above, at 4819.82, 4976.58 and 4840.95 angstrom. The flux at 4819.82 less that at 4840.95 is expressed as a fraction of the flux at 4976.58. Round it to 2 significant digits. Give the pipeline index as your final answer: 0.095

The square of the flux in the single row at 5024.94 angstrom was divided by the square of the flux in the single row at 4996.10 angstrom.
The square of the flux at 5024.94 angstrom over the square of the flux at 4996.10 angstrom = 0.90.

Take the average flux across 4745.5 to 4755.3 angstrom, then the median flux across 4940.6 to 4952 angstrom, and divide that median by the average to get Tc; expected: 1.06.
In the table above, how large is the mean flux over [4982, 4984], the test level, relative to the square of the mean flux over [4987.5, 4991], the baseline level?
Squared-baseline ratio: 0.0200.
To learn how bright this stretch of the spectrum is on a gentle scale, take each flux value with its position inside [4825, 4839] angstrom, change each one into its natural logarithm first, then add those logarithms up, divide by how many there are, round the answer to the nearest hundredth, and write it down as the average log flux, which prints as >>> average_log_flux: 3.96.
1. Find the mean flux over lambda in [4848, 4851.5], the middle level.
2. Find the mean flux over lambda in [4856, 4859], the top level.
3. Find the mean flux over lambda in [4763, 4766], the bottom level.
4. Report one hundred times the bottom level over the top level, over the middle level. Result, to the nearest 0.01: 1.99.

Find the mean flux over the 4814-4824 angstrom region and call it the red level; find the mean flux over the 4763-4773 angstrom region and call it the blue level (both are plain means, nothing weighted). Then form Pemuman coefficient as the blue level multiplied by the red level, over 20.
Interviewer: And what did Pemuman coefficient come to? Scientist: 136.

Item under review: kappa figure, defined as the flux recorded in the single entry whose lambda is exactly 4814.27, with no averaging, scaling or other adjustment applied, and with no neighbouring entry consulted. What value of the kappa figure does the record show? 54.48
